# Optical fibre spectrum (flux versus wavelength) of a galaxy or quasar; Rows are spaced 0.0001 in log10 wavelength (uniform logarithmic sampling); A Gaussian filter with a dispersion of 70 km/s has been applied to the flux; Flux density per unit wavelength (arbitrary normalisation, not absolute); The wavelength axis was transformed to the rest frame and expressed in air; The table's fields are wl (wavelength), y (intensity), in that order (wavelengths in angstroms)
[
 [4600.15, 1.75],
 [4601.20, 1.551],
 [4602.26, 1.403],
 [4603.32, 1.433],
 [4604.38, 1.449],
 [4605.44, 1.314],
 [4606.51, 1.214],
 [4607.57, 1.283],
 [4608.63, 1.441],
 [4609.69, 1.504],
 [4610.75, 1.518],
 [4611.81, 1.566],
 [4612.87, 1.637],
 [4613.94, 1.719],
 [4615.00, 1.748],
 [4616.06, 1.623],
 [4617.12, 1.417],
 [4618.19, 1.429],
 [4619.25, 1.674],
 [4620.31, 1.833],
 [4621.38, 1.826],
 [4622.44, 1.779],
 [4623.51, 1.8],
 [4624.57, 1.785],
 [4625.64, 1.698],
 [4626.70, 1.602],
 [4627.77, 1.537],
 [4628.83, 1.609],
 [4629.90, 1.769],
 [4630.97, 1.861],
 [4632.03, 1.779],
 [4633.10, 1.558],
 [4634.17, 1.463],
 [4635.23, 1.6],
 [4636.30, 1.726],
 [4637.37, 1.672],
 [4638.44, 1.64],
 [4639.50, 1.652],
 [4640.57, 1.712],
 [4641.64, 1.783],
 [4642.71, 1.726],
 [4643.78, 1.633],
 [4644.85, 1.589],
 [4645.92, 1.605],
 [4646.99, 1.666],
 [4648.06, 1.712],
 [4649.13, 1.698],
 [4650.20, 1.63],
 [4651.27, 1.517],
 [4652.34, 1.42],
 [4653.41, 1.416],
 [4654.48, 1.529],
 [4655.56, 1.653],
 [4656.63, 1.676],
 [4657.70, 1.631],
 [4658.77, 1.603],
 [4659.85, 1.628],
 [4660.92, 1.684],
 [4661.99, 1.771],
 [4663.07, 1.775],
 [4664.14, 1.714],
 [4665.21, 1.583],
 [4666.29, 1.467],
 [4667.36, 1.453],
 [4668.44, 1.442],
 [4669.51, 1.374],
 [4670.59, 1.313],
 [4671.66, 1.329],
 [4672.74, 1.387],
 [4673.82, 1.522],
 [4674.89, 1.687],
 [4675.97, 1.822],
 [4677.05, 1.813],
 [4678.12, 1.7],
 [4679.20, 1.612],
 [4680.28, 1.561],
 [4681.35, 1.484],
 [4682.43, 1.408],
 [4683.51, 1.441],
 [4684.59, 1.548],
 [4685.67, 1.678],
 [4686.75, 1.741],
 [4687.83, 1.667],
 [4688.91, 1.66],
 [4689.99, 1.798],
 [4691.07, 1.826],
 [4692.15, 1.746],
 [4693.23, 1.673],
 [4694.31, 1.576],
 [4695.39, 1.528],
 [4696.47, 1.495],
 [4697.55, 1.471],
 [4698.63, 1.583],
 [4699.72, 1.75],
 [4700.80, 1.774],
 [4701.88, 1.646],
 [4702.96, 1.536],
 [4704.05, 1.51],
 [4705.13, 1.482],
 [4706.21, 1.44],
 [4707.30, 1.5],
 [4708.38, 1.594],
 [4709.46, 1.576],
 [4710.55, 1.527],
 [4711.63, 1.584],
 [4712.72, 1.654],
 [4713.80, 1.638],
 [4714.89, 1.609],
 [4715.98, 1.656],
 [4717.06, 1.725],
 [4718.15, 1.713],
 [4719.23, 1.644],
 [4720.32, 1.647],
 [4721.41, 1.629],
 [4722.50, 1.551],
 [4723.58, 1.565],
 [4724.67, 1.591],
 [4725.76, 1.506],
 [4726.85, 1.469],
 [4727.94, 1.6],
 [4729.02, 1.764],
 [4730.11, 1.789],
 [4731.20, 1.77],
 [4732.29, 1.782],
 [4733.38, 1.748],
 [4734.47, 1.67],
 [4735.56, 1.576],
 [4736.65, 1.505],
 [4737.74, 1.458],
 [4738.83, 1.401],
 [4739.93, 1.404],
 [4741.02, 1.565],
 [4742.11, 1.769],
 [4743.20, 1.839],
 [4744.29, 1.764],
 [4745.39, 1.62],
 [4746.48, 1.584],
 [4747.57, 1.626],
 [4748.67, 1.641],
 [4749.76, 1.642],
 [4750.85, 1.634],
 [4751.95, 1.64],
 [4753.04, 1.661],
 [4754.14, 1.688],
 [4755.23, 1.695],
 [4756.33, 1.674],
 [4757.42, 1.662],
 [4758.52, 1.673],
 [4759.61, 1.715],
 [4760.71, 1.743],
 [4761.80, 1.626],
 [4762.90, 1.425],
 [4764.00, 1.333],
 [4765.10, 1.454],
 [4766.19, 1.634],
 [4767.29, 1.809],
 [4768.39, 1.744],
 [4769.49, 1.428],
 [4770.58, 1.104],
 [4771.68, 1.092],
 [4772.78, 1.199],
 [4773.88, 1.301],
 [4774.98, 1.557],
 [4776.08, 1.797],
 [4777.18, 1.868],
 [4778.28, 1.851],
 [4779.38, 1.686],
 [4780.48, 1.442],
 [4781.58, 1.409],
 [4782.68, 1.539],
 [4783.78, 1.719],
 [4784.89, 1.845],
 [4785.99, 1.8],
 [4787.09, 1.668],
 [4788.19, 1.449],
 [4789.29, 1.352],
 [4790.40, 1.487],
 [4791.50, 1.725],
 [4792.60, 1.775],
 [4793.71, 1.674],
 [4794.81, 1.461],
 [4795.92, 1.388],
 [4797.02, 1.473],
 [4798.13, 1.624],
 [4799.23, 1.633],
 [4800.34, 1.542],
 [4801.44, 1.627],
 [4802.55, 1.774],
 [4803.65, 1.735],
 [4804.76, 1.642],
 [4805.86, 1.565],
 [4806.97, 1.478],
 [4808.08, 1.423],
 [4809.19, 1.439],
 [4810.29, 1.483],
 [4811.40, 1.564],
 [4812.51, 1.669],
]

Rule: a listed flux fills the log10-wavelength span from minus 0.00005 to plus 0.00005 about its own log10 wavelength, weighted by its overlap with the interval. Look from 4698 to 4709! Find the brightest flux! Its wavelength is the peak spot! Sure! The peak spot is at 4700.80 angstroms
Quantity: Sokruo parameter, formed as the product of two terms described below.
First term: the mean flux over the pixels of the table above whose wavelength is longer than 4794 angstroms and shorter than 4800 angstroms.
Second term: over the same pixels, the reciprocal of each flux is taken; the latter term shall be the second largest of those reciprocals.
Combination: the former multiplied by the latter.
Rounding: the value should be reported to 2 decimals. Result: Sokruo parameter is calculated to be 1.04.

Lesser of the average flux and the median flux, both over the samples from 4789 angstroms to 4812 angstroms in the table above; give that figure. 1.56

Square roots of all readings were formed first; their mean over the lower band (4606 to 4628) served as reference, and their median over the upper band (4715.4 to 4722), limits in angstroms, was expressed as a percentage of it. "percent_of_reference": 102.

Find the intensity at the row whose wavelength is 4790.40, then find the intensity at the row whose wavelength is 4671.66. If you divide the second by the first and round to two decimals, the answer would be 0.89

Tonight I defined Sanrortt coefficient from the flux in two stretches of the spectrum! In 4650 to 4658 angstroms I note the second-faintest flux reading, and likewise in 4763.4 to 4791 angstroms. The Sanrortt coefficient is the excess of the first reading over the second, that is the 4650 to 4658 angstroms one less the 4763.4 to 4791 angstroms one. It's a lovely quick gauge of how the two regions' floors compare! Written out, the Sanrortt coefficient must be 0.3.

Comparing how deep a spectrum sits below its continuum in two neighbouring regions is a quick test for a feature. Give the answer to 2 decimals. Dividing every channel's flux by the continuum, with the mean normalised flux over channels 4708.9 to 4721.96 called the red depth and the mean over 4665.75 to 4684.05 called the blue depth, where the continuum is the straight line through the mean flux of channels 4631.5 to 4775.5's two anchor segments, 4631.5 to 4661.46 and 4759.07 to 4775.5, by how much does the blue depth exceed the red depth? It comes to -0.11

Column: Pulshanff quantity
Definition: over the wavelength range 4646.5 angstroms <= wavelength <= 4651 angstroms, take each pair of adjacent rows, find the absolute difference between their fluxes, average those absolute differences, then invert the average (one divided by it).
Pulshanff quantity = 23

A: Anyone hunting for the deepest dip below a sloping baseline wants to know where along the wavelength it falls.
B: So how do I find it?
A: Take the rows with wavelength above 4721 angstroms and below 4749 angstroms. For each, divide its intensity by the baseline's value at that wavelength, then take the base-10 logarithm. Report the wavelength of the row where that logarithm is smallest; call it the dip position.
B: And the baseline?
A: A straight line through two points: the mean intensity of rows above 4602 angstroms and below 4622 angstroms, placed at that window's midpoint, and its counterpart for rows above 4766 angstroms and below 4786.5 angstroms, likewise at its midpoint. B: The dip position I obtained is 4738.83 angstroms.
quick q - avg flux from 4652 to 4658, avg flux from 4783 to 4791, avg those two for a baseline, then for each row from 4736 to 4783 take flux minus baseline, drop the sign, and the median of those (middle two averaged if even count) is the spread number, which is 0.13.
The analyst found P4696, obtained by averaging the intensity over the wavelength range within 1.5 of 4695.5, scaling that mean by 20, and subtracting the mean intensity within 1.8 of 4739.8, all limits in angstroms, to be 29.2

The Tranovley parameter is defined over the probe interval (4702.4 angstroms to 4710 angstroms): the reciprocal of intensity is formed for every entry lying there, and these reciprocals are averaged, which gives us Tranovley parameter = 0.66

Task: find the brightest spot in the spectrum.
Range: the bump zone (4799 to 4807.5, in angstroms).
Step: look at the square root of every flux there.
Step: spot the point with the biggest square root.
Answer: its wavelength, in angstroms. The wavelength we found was 4802.55 angstroms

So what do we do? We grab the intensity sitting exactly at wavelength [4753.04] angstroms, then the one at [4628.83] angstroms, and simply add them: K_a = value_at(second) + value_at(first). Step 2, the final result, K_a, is 3.27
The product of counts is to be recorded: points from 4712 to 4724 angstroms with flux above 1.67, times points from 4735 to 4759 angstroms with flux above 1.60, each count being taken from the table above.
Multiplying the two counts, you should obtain 30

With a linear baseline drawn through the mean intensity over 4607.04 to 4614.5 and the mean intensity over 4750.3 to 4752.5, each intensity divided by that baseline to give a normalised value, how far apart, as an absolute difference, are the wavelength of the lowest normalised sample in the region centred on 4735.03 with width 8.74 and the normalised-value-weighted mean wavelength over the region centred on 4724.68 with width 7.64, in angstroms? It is 14.2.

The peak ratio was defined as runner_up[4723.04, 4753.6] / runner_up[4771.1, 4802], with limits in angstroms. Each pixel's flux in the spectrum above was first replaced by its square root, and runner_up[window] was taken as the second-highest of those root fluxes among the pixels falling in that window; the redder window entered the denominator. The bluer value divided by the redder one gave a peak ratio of 0.98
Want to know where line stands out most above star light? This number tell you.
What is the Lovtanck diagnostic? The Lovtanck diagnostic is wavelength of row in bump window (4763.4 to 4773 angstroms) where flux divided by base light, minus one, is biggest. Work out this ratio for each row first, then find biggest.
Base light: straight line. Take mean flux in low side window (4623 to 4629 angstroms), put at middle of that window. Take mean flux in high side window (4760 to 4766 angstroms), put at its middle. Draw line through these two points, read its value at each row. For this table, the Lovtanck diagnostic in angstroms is 4767.29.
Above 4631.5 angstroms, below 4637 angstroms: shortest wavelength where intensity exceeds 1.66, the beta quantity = 4632.03 angstroms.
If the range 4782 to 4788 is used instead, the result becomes 4783.78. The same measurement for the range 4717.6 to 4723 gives 4718.15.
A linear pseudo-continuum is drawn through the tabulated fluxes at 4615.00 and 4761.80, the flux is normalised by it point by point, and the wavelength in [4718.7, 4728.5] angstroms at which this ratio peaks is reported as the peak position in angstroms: 4720.32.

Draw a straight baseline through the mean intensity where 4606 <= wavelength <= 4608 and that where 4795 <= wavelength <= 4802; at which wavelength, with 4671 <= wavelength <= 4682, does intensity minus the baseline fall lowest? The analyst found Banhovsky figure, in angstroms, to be 4671.66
